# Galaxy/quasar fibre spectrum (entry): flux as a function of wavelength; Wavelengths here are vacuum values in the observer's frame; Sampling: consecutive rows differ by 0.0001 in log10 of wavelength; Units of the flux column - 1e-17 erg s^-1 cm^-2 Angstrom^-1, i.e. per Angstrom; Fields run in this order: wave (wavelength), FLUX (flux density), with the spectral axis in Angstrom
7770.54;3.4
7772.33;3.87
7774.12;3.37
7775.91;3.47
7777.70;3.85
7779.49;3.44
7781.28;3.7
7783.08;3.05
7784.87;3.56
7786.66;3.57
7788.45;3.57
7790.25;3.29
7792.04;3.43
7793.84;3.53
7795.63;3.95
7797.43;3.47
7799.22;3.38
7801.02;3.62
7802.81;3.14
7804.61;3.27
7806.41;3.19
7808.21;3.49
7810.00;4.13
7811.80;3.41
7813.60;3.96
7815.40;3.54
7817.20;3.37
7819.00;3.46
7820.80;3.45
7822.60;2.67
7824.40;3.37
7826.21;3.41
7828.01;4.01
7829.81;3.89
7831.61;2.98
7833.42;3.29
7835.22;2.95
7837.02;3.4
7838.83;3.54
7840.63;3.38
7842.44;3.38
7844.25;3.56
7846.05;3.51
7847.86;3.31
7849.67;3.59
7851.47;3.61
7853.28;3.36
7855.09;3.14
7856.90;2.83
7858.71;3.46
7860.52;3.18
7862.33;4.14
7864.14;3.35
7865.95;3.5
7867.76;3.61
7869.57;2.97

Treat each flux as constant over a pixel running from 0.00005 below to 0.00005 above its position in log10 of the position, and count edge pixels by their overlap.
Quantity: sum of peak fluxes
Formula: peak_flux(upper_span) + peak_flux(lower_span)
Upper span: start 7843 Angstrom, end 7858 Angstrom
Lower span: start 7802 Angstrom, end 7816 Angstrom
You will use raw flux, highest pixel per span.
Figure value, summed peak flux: 7.74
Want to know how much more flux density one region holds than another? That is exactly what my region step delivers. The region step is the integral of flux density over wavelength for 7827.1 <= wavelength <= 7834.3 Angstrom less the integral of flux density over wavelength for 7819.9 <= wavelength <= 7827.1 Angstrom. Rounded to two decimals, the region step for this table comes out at 2.31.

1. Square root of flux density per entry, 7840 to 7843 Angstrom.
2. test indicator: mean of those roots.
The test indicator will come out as 1.84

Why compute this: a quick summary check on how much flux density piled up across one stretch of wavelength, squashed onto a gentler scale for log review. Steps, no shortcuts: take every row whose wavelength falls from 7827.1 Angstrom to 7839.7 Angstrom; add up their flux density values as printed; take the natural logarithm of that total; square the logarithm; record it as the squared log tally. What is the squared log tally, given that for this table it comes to 10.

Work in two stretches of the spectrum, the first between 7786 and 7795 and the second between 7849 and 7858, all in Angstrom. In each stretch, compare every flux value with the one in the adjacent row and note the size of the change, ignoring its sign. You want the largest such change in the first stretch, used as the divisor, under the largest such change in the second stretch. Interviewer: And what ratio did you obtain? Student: 1.1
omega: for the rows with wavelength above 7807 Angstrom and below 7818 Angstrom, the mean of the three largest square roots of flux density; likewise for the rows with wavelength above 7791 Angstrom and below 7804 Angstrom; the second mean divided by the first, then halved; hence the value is 0.489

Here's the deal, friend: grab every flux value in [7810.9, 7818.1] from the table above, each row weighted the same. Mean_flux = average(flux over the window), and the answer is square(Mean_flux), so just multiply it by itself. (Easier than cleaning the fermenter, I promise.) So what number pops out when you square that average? 12.7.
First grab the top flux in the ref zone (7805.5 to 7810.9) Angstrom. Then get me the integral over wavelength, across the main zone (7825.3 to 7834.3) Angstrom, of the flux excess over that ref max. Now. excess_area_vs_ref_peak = -5.5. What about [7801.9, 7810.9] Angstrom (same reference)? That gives -6.2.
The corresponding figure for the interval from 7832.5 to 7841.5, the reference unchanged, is -7.4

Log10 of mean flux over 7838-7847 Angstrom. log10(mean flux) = 0.541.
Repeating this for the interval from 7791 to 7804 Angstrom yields 0.544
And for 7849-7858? 0.519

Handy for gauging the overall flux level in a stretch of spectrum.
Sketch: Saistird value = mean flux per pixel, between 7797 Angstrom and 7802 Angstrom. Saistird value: 3.49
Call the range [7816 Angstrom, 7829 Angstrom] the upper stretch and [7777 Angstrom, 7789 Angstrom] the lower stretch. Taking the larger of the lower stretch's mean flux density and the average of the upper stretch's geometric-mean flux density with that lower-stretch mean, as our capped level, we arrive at 3.53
